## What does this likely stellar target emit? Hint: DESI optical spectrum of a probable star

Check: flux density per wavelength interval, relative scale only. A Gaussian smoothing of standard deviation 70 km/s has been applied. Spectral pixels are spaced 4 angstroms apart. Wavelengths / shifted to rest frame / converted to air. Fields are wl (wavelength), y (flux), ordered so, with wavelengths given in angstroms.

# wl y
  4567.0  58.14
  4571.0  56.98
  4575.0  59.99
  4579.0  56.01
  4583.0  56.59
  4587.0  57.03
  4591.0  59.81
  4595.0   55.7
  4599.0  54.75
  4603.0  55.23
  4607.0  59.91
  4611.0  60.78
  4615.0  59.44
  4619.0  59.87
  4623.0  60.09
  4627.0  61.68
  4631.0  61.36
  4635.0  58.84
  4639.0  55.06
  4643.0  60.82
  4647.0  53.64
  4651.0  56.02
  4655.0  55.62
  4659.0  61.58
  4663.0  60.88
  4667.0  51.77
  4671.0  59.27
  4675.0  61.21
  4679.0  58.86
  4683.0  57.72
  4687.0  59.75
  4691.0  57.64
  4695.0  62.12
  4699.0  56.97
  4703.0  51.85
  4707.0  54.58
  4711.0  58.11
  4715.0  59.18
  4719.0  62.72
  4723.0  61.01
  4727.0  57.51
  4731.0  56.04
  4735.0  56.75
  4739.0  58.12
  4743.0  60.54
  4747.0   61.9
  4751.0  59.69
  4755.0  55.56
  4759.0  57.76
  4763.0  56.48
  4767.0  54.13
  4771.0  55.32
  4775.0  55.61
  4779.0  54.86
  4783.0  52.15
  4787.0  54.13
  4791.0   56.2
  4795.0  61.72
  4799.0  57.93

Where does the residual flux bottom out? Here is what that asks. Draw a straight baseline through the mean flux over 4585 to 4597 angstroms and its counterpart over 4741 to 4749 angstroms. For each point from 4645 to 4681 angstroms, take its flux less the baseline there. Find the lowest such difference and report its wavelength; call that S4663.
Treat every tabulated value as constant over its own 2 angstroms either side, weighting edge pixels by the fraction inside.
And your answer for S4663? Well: 4667.0 angstroms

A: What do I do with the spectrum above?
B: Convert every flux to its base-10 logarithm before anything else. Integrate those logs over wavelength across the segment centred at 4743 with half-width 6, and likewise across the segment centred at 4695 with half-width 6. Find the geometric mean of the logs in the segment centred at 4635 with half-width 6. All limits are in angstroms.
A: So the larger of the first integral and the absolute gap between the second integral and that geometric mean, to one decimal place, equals 21.4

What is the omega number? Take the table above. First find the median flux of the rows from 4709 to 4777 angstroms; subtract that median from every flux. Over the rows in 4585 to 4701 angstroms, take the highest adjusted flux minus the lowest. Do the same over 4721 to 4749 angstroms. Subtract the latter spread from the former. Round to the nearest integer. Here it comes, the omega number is 4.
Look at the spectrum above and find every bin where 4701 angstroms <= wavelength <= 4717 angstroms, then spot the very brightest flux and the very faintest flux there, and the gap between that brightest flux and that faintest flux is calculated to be 7.3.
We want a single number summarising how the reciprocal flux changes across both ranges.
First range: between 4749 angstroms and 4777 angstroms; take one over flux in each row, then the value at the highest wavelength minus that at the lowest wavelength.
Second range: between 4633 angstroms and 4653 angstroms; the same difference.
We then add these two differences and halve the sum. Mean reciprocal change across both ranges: 0.0010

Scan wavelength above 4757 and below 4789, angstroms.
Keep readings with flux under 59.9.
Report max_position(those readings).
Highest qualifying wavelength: 4787.0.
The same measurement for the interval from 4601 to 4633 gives 4619.0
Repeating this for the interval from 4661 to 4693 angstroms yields 4691.0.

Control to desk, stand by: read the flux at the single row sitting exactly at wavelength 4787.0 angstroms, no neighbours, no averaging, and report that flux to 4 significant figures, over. 54.13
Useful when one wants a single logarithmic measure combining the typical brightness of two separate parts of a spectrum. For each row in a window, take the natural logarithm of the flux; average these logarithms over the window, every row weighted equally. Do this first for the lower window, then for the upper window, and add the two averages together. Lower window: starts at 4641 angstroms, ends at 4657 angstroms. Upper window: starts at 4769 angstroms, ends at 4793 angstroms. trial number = 8.04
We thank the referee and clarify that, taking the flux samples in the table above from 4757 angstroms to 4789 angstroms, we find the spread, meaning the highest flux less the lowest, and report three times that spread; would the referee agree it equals 17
